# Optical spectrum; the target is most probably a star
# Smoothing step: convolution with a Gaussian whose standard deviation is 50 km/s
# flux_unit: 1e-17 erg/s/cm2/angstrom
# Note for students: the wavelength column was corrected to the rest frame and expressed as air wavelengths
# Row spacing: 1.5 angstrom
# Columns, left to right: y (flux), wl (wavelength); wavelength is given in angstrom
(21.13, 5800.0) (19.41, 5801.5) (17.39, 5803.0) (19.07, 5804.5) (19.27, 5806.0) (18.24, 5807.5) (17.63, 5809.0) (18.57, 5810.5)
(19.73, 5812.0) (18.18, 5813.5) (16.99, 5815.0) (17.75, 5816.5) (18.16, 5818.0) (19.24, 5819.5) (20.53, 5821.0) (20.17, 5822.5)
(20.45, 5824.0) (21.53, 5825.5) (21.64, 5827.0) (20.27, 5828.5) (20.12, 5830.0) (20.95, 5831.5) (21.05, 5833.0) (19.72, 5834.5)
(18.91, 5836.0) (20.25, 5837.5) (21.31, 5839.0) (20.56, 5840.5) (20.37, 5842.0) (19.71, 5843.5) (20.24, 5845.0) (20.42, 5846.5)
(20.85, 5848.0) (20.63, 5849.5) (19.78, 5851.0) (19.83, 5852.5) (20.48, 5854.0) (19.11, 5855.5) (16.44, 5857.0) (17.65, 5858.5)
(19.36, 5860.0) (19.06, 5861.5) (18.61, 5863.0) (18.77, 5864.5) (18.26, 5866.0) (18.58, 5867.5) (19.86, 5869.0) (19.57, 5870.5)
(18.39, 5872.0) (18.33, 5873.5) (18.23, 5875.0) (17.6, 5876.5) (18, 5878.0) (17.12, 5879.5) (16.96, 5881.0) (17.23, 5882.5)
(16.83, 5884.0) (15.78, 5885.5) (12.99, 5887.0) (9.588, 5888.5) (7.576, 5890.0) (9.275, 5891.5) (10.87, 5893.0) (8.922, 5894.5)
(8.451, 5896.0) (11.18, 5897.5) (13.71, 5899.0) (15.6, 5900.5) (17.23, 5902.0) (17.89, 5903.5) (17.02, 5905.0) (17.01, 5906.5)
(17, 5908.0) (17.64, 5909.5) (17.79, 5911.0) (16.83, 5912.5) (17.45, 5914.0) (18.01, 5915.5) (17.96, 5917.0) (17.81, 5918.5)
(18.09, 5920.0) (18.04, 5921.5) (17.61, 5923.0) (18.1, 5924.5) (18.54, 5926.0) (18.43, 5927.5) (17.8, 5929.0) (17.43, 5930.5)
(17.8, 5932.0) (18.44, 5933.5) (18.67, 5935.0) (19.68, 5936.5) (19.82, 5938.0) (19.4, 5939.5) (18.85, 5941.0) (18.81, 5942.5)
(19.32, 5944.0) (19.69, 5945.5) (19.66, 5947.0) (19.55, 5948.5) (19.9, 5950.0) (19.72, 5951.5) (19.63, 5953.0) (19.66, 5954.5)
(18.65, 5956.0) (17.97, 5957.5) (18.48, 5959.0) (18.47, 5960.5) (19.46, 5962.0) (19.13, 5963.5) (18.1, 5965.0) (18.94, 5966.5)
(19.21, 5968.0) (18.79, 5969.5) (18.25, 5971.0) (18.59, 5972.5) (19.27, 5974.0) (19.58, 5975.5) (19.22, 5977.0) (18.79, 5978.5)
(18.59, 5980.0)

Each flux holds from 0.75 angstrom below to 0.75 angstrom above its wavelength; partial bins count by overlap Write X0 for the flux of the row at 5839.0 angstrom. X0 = 21.31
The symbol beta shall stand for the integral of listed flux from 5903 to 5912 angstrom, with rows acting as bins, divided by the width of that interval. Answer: 17.36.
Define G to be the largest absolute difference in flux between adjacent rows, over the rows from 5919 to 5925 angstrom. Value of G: 0.49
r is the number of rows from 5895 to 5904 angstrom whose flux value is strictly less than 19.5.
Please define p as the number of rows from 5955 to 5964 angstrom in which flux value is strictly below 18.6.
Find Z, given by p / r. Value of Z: 0.5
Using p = 3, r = 6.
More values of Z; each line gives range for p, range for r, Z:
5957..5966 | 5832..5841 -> 4.0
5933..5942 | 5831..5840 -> 1.0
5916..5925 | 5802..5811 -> 1.0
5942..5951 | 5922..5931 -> 0.0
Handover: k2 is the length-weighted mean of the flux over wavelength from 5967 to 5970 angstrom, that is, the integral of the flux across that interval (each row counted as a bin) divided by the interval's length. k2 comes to 19.0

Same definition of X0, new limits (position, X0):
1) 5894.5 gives 8.922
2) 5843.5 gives 19.71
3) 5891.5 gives 9.275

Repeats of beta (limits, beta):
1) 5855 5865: 18.40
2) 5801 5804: 18.37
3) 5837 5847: 20.41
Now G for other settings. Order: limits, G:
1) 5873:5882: 0.88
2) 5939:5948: 0.55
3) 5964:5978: 0.84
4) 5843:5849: 0.53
